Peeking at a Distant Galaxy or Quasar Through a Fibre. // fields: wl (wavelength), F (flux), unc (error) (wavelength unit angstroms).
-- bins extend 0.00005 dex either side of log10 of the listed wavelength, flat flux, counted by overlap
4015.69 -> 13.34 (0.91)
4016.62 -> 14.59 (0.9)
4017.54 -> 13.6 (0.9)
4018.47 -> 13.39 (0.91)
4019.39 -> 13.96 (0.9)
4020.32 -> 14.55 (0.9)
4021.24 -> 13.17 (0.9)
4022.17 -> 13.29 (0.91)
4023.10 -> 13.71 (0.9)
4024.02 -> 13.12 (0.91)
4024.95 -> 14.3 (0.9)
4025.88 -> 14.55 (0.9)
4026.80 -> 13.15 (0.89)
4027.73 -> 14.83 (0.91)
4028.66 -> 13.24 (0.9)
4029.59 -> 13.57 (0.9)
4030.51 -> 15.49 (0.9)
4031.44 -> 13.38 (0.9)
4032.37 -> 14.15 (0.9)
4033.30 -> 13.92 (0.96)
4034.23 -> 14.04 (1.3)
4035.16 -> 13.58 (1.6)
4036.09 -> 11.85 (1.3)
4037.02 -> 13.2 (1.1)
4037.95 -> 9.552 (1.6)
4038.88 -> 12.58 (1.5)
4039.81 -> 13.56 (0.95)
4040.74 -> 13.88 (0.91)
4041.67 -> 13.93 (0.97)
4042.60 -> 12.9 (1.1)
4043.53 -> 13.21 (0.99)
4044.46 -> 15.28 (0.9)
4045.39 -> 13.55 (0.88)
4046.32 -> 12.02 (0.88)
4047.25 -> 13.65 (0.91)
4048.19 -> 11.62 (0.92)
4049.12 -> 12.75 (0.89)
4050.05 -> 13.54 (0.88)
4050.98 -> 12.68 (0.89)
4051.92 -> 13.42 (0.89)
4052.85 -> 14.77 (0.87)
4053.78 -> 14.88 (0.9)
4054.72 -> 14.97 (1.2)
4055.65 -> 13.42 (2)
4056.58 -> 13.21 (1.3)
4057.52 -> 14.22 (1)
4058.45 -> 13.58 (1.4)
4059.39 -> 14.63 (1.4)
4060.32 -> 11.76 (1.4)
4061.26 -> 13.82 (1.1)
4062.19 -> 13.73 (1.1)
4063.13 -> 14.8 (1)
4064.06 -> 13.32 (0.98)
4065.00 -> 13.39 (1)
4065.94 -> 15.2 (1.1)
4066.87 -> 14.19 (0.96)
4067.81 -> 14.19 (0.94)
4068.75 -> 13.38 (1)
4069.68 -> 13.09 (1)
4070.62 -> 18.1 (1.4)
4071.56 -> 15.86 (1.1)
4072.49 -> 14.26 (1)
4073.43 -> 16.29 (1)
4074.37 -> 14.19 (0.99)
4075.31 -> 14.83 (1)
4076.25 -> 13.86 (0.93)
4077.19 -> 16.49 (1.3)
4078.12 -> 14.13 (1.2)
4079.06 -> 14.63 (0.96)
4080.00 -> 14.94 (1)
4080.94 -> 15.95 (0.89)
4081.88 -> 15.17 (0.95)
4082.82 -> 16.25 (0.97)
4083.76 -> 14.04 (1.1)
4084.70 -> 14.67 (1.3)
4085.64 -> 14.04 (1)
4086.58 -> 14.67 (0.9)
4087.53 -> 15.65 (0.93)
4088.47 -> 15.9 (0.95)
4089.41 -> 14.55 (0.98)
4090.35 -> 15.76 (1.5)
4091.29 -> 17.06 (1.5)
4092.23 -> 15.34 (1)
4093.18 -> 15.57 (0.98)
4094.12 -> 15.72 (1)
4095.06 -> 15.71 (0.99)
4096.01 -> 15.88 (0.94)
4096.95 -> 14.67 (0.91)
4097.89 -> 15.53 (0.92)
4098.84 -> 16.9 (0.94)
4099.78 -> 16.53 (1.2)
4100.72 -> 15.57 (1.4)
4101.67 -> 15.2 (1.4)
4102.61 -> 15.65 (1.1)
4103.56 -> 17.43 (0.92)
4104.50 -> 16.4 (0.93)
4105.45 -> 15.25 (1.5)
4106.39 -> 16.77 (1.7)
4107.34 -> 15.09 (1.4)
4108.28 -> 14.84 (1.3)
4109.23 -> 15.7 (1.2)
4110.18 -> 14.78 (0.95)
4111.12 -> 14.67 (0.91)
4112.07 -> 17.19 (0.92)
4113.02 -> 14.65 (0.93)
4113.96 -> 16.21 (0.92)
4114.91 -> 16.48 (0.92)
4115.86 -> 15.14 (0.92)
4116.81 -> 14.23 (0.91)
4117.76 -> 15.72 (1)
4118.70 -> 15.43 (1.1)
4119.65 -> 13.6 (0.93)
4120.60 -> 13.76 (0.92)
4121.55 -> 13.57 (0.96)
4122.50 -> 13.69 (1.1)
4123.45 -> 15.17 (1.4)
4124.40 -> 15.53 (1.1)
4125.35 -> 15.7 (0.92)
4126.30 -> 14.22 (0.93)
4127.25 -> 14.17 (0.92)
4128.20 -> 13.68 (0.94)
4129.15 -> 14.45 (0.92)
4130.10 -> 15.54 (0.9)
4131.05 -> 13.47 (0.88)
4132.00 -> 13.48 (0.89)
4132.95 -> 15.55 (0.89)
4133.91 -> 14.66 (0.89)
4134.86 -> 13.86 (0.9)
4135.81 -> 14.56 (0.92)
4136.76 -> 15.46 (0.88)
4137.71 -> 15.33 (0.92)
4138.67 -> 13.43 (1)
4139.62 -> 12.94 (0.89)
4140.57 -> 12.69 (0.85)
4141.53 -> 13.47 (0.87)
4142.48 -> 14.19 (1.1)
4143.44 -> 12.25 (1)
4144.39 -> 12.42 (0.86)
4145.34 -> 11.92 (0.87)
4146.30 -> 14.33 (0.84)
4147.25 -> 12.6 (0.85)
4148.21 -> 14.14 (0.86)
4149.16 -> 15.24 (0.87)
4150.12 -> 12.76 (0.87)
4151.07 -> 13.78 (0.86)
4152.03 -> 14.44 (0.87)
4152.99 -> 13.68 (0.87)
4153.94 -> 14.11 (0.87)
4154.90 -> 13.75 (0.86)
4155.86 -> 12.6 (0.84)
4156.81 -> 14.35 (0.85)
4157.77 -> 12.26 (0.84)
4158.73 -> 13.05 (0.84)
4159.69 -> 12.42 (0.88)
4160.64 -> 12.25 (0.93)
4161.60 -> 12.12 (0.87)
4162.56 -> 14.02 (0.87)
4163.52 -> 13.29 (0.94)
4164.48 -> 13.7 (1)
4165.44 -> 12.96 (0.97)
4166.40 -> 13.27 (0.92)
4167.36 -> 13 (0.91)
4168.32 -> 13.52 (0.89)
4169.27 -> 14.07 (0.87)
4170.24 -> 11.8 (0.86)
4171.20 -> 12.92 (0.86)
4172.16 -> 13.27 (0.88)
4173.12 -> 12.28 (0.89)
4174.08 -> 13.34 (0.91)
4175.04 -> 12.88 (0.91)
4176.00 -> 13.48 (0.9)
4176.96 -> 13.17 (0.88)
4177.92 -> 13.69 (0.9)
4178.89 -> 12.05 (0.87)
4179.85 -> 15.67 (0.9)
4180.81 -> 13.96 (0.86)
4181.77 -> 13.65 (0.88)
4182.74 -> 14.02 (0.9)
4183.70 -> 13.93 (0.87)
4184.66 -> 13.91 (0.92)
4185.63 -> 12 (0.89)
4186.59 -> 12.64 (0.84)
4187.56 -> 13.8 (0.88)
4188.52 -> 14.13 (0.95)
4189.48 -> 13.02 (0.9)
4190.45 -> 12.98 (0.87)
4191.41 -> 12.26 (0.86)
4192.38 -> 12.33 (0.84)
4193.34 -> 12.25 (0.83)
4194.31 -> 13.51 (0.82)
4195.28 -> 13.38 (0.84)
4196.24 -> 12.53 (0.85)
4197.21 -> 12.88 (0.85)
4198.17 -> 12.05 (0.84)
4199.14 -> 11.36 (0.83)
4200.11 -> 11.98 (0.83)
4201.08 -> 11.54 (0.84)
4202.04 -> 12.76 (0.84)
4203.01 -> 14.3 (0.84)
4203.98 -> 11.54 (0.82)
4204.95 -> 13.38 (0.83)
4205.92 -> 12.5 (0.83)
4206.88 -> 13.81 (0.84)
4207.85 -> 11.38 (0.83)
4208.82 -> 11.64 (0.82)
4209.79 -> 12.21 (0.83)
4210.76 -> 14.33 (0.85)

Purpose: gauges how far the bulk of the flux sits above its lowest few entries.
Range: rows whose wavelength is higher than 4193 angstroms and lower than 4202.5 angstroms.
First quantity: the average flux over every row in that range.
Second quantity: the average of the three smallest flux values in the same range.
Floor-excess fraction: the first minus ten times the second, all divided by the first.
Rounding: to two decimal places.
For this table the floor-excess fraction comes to -8.36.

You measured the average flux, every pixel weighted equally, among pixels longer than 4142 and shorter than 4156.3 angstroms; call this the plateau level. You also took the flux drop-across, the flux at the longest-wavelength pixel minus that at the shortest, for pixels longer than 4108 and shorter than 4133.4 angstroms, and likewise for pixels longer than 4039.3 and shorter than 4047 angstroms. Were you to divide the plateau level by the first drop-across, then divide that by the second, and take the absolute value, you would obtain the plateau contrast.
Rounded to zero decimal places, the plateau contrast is 12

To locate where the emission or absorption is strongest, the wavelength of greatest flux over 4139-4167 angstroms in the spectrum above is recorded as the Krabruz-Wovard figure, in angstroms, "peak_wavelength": 4149.16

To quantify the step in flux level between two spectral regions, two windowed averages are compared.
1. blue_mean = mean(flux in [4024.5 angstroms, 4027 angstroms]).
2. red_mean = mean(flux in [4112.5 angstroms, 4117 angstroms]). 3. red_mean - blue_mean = 1.3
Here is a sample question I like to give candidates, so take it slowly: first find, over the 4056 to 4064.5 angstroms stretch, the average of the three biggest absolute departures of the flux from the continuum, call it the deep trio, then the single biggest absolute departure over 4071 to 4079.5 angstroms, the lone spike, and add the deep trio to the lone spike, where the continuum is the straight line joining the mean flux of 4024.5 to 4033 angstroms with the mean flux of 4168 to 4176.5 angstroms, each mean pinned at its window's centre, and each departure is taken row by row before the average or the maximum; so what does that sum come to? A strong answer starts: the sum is 4.0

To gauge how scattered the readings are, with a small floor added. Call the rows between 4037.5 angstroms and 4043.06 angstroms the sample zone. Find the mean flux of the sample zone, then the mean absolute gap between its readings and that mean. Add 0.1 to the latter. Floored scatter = 1.2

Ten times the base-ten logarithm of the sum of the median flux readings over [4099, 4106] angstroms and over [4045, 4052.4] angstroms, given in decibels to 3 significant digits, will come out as 14.6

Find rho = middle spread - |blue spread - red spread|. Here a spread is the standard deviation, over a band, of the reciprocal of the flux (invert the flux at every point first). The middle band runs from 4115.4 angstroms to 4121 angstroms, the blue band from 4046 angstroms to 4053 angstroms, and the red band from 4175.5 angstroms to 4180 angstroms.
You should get 0.0032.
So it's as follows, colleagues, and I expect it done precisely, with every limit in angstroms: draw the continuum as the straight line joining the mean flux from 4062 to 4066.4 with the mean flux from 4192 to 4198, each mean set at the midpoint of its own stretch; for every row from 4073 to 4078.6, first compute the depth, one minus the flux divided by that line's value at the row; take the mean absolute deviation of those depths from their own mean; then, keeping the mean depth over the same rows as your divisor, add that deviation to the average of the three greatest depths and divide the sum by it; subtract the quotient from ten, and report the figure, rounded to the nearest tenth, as 10.9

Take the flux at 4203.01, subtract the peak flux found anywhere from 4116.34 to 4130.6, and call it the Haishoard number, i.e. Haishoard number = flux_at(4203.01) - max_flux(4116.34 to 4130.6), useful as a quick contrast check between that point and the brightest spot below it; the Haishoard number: -1.4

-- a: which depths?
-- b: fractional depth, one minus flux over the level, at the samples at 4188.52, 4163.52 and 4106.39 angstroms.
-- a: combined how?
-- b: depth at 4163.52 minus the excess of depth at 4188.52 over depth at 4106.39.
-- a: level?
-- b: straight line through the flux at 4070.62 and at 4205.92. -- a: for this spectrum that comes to 0.13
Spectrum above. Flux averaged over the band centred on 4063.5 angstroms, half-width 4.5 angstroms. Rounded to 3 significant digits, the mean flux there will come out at 13.9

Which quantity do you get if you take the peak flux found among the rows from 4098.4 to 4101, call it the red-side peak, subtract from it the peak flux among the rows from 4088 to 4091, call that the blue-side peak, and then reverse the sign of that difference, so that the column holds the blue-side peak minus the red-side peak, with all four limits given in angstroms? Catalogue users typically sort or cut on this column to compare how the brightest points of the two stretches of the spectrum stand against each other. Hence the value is -1.0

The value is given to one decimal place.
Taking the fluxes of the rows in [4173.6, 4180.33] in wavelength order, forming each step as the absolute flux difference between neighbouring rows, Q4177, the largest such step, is 3.6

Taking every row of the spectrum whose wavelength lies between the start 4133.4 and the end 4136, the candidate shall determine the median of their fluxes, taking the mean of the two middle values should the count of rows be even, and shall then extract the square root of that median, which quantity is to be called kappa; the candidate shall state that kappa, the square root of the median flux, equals 3.82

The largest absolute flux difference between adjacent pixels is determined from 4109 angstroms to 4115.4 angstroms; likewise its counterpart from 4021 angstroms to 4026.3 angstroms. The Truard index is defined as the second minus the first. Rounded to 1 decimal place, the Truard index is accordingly -1.4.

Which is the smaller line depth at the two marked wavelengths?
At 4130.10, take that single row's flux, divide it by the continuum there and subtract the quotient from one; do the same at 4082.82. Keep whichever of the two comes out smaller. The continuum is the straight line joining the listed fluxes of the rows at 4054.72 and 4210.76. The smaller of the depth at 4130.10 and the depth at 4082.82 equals -0.094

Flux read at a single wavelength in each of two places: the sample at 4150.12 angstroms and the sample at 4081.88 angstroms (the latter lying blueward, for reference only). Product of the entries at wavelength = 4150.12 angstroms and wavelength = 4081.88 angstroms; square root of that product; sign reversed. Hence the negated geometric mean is -13.9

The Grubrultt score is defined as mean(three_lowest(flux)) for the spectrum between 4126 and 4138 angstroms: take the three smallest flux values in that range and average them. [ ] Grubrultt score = 13.5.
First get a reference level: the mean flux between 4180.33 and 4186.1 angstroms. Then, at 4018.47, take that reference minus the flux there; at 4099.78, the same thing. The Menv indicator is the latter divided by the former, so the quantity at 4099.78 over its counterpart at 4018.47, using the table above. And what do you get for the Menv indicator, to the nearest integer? -16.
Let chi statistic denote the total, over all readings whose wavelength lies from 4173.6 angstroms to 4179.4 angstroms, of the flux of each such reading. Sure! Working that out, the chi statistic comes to 79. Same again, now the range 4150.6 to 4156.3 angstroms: 82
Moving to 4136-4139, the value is 44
